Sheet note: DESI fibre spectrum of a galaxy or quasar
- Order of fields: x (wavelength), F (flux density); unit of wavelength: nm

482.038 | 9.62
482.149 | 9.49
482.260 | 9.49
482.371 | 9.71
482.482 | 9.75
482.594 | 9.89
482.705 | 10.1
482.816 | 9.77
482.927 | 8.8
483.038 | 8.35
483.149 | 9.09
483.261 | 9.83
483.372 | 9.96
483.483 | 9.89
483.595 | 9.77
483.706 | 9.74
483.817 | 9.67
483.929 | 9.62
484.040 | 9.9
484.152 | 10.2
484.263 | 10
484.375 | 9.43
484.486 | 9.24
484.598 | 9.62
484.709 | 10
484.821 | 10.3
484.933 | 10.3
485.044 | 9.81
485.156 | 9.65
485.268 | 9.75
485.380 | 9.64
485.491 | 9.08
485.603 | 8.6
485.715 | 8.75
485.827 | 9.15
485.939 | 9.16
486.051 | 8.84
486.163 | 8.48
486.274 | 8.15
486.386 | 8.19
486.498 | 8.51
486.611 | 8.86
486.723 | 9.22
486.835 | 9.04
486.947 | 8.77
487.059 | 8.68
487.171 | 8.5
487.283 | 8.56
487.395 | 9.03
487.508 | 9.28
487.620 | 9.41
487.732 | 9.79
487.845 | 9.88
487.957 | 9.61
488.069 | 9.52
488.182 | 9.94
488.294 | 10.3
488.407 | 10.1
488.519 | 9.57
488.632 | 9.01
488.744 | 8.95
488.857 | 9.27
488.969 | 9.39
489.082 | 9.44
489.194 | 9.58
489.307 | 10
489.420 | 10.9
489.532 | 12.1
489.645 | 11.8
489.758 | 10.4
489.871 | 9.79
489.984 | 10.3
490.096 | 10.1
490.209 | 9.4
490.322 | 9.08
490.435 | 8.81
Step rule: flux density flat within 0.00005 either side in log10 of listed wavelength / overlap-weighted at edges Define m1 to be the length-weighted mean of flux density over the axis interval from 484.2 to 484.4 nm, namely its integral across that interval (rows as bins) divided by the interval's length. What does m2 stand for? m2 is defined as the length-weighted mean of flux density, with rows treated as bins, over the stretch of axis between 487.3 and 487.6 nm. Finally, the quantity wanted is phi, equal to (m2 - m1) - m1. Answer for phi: -10.5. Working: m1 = 9.8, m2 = 9.1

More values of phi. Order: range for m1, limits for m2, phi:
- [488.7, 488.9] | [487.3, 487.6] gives -9.1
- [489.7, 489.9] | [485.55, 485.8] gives -11.5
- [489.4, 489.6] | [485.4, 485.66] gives -14.3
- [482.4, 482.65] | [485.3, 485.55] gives -10.2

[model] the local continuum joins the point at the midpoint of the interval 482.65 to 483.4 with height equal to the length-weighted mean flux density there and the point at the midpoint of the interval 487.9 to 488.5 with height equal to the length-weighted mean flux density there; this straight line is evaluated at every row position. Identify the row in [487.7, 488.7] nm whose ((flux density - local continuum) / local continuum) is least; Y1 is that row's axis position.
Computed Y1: 488.632 nm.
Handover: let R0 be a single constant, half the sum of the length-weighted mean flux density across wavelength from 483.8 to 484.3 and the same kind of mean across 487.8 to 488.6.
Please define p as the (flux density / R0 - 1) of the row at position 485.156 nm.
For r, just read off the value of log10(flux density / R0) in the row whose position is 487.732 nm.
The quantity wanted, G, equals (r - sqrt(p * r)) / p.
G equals 0.5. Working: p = -0.021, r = -0.003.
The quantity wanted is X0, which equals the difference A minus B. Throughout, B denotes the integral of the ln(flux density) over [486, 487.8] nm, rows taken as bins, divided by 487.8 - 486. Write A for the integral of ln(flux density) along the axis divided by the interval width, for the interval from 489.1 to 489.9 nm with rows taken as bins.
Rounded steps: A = 2.36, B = 2.18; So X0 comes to 0.18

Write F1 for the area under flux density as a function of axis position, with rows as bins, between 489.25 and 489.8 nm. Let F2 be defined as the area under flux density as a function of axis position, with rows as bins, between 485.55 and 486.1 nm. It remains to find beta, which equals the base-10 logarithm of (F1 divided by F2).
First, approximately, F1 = 6.1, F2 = 4.9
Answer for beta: 0.09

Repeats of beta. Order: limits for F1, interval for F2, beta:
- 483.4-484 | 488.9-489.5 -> -0.01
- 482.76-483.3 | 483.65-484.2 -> -0.04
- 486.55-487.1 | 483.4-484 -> -0.08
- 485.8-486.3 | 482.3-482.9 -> -0.13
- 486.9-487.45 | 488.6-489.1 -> 0.02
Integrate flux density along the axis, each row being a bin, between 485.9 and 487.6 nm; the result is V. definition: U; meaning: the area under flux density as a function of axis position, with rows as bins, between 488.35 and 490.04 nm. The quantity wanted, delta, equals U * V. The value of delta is 253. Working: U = 17.0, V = 14.9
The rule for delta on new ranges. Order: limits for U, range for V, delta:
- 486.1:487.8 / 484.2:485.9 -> 244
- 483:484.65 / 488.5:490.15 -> 264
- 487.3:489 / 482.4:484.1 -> 264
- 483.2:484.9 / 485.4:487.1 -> 249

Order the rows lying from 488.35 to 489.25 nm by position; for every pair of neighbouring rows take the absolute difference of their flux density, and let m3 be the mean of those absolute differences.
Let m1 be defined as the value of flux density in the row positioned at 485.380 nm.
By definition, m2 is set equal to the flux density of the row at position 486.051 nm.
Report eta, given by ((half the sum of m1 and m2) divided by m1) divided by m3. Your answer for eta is 3.8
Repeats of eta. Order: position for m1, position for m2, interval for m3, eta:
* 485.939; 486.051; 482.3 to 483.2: 2.4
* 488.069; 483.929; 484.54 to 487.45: 3.9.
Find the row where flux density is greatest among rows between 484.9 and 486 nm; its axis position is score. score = 484.933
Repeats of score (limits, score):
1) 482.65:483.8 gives 482.705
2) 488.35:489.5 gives 489.420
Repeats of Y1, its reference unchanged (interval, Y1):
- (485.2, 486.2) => 486.163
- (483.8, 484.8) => 484.486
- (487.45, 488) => 487.508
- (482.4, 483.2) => 483.038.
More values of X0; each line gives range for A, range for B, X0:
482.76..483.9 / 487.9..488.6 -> -0.03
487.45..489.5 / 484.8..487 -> 0.06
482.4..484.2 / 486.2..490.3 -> 0.01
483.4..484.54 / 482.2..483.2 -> 0.03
